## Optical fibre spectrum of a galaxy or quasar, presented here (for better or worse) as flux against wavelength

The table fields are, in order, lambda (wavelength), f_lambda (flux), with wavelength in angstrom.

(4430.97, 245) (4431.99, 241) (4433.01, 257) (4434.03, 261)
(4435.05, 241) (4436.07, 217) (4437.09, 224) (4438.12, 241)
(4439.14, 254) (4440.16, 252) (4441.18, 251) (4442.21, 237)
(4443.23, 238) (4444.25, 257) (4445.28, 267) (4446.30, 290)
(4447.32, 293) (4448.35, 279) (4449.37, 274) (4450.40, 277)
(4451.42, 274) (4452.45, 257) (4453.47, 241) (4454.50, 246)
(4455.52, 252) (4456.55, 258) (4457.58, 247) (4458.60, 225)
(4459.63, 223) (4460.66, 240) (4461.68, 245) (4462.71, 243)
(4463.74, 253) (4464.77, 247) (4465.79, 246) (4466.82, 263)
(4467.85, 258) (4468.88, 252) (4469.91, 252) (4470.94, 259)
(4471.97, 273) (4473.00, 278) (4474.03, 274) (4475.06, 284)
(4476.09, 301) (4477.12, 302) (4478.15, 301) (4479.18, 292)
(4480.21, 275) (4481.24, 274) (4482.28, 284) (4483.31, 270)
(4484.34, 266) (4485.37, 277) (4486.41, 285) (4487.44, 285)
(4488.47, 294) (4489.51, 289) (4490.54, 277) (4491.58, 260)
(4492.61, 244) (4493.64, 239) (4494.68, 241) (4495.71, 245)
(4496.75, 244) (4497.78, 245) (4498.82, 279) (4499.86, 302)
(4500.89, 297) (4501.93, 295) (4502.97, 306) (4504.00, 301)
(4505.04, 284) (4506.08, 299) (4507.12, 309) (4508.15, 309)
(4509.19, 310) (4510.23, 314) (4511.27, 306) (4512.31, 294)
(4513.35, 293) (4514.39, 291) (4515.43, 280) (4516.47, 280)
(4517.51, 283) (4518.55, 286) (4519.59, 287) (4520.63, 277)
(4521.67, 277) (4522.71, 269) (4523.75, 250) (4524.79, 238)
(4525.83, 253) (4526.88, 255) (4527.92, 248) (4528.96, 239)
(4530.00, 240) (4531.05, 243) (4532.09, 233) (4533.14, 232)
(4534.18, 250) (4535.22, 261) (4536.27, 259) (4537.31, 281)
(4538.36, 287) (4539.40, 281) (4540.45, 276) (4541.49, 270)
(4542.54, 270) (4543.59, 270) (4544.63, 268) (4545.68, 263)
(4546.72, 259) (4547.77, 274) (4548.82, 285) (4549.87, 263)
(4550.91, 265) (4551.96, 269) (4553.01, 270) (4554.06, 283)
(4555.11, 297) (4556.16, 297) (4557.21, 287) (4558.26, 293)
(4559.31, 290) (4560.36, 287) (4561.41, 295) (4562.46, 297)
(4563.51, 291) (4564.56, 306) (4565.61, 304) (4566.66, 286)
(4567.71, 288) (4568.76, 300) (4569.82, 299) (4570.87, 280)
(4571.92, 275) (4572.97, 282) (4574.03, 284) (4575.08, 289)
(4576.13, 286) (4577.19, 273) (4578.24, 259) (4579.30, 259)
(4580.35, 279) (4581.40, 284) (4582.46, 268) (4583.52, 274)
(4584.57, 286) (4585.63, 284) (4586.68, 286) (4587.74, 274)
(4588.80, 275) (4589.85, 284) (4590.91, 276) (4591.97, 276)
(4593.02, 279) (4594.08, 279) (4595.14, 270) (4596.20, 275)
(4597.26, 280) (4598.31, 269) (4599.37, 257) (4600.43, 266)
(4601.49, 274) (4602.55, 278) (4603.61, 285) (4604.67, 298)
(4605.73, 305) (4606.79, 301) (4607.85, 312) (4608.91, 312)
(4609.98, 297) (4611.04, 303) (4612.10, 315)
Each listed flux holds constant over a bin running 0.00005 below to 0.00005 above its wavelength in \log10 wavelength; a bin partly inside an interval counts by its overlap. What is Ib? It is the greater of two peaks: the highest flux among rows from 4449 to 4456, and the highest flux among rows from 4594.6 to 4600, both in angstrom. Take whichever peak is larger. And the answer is 280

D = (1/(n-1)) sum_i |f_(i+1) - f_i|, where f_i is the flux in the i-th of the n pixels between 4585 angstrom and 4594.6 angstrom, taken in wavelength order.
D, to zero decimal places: 4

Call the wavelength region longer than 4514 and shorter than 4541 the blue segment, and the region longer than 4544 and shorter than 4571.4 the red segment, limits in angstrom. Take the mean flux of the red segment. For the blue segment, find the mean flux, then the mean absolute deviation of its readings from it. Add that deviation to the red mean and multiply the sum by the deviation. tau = 5272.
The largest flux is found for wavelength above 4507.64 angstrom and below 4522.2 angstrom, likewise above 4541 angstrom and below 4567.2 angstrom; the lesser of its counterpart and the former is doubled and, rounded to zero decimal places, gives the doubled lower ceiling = 612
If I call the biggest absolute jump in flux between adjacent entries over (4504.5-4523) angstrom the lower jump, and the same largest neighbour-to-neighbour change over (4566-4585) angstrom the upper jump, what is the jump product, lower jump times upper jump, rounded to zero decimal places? 300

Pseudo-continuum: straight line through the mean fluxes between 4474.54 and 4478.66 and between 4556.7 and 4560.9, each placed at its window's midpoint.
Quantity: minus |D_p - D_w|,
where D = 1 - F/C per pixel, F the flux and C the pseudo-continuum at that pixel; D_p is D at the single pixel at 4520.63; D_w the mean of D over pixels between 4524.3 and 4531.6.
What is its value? -0.11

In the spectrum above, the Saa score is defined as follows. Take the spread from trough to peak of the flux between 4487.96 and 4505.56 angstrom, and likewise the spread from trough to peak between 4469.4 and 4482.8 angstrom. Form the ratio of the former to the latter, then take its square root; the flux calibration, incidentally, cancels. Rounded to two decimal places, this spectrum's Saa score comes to 1.16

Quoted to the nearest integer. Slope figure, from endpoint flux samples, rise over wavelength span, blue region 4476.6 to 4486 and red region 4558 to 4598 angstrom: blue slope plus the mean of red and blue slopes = -5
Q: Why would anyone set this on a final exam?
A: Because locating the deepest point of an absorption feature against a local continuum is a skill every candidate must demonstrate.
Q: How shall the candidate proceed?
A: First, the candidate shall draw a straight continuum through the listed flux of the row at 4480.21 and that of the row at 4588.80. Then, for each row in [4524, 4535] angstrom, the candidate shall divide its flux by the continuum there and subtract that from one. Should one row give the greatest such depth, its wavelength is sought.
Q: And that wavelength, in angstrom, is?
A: 4533.14 angstrom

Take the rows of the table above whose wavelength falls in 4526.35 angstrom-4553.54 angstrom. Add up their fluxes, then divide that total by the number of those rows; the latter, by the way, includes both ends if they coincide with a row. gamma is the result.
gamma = 262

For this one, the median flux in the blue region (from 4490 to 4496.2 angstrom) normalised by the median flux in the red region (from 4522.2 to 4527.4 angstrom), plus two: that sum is 2.97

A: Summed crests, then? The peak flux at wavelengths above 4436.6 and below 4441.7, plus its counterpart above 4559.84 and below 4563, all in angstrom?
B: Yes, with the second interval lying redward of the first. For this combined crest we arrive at 551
